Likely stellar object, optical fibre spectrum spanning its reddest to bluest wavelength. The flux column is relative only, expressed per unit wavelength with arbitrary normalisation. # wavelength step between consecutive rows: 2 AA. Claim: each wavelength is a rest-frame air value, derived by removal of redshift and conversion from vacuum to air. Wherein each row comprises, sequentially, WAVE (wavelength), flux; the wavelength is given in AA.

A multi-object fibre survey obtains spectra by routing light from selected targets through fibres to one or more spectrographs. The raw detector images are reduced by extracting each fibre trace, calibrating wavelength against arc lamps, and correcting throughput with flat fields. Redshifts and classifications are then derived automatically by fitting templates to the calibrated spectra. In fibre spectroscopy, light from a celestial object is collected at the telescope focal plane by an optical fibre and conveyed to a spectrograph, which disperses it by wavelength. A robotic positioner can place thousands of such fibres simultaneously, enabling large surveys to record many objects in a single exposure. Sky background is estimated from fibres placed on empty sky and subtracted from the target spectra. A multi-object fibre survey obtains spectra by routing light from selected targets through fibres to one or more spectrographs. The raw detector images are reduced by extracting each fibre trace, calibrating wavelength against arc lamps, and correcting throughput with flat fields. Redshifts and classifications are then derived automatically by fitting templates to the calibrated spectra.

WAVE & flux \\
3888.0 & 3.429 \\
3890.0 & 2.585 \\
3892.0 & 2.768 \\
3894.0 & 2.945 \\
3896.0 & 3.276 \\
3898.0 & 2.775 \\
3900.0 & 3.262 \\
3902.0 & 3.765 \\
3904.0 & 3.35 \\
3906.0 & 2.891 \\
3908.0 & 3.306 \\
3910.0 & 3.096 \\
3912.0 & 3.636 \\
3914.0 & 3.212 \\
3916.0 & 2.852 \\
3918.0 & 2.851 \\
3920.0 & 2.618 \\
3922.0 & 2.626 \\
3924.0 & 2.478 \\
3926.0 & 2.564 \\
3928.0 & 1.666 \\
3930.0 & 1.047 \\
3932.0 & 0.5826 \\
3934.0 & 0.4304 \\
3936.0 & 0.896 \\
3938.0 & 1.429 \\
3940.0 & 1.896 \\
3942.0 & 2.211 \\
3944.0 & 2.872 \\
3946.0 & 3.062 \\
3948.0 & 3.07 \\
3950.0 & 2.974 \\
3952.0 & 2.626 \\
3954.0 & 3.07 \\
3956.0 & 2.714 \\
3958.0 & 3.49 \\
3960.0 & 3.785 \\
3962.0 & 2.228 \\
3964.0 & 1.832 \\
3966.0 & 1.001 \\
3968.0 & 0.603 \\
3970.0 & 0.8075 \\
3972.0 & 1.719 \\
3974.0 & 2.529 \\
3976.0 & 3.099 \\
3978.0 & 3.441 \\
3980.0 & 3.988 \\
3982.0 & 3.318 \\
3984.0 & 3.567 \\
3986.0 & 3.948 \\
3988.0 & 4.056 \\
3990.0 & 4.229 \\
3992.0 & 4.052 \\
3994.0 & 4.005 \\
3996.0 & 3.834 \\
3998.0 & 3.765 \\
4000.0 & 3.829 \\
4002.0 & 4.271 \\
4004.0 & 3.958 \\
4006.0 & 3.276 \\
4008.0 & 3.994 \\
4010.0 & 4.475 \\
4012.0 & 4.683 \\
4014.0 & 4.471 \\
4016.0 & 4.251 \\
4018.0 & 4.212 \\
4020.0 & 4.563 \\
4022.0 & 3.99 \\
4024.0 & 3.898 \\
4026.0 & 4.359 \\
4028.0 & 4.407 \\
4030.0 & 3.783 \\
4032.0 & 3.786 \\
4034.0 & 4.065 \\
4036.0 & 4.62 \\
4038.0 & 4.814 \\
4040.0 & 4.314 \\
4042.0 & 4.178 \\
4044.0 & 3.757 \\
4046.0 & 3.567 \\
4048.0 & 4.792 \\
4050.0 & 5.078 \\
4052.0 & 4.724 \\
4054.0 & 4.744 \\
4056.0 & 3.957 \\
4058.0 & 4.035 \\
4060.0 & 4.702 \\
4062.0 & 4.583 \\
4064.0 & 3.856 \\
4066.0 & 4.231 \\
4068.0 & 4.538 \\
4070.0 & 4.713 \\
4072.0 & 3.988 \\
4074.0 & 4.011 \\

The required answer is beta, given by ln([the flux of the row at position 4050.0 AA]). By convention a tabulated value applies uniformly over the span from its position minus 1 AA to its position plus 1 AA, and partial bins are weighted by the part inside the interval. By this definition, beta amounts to 1.62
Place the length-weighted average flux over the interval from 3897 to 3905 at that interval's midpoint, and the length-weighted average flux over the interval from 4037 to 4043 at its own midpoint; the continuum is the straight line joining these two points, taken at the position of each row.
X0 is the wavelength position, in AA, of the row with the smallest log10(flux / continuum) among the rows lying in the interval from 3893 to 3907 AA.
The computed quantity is 3898.0 AA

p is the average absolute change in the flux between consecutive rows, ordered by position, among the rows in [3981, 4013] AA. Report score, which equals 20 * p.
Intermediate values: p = 0.29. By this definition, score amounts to 5.7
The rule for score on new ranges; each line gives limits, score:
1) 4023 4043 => 6.2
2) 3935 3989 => 9.6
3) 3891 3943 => 7.4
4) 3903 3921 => 6.6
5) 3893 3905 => 8.9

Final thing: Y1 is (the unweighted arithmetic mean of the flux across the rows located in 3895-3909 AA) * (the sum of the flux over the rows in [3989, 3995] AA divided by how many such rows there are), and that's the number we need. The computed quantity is 13.2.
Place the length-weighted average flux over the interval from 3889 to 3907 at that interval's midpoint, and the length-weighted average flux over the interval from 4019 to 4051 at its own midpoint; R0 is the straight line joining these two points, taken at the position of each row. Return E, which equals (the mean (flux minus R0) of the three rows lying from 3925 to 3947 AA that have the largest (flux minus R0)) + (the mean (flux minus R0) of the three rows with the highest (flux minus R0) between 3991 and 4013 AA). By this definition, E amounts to -0.1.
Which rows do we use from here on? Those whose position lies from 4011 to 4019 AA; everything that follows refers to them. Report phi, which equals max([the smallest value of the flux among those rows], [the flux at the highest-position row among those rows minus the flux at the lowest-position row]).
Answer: 4.2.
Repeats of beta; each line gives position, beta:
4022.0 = 1.38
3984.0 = 1.27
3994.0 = 1.39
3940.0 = 0.64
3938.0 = 0.36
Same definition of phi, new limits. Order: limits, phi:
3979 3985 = 3.3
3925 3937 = 0.4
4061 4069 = 3.9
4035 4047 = 3.6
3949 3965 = 1.8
